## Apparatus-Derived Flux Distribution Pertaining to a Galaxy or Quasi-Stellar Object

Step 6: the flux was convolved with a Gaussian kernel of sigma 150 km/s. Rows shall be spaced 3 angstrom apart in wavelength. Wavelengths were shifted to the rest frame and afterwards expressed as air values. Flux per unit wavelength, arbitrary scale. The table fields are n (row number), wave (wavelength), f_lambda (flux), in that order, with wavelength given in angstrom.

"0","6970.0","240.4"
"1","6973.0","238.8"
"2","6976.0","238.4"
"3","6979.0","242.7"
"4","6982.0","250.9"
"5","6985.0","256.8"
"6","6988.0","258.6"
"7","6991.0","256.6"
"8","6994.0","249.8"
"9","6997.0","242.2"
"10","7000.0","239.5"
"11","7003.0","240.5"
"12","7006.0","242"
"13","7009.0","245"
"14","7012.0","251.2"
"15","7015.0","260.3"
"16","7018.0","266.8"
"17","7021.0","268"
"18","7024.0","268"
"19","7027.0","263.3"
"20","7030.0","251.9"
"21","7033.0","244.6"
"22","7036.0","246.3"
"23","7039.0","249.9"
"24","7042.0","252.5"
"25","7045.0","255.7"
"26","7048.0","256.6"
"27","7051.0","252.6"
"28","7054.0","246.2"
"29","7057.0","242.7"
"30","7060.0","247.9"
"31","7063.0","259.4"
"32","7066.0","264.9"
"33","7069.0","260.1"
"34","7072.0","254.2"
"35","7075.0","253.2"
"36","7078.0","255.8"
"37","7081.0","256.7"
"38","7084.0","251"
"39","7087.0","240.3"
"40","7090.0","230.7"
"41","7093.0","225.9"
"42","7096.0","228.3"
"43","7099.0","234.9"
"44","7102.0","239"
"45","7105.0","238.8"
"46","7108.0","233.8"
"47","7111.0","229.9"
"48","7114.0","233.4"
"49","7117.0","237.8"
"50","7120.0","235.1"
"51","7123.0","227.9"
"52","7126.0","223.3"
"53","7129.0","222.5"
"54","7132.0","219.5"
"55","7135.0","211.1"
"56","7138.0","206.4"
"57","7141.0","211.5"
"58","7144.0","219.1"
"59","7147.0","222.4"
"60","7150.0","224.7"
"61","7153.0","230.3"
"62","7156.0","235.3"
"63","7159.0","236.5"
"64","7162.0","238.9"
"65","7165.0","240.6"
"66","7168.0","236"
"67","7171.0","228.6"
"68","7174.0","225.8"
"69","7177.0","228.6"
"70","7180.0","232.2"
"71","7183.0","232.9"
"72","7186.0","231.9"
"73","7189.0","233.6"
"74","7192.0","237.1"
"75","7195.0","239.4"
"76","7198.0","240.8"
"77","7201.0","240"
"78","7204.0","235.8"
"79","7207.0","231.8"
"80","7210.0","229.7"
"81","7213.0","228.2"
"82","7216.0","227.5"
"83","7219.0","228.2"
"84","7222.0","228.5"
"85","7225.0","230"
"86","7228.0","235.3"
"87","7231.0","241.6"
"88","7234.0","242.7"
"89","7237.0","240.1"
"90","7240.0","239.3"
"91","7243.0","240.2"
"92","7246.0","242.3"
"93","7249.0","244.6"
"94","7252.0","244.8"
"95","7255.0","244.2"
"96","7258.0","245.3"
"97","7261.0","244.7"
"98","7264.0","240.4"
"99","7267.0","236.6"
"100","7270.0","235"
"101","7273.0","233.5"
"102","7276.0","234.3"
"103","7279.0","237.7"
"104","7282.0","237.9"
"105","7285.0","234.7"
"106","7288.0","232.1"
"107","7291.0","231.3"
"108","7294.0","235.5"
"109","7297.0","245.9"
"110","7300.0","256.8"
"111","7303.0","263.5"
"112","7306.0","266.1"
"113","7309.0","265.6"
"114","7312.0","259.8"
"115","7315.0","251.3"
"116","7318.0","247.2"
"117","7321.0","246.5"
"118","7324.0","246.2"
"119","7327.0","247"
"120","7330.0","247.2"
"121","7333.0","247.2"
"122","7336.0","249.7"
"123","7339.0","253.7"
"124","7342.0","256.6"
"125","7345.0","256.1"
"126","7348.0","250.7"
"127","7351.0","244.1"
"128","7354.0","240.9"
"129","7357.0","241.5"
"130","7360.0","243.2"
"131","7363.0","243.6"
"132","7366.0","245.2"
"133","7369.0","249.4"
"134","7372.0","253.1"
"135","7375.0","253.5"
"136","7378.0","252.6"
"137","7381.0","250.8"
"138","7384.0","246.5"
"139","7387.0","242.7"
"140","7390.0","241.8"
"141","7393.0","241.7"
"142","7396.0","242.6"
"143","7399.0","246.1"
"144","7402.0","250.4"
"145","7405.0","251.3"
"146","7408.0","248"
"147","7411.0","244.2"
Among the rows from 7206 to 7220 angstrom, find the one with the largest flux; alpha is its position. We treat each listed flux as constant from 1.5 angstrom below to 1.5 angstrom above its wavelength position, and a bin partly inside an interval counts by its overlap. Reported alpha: 7207.0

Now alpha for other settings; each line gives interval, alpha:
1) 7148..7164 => 7162.0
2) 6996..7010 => 7009.0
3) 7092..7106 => 7102.0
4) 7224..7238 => 7234.0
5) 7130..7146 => 7132.0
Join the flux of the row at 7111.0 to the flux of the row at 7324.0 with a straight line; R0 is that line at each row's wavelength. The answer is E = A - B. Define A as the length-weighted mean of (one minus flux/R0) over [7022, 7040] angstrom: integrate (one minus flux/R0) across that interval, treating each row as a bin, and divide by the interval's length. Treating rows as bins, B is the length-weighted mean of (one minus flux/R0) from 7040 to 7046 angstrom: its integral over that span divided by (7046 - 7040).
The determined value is -0.01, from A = -0.137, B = -0.129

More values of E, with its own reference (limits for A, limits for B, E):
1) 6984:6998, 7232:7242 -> -0.14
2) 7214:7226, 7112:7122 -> 0.06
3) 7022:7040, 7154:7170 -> -0.12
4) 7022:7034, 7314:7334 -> -0.15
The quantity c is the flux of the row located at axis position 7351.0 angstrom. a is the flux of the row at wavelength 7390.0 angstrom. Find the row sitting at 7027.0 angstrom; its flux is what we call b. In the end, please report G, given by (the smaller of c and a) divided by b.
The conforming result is 0.92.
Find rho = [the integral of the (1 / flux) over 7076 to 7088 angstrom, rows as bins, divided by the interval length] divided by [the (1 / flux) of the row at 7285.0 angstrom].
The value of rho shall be 0.93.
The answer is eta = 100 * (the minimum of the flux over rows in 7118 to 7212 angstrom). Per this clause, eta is 20640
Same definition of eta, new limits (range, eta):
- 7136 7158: 20640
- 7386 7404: 24170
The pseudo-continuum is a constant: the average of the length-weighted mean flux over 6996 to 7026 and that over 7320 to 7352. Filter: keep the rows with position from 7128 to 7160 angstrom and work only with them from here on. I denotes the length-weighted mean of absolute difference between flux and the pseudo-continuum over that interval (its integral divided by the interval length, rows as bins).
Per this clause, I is 30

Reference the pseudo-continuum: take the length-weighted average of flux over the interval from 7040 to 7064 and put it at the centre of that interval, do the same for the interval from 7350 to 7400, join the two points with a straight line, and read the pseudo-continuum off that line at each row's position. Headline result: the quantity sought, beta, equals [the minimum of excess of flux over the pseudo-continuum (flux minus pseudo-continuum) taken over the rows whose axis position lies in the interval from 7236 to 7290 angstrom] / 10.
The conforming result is -2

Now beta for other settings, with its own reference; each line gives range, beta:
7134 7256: -4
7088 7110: -2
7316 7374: -1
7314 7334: 0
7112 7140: -4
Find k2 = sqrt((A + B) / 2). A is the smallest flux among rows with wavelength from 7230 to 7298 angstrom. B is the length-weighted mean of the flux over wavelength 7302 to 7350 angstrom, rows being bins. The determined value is 15.6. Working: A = 231.3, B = 253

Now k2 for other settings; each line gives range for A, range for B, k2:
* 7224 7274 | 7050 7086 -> 15.5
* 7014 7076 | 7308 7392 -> 15.7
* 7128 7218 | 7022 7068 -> 15.2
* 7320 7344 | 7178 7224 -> 15.5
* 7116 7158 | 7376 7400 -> 15.0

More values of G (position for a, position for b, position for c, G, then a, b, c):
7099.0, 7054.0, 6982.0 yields 0.95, 234.9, 246.2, 250.9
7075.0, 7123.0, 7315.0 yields 1.10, 253.2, 227.9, 251.3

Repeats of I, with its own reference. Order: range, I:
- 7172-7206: 17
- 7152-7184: 18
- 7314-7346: 4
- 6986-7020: 8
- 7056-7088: 6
